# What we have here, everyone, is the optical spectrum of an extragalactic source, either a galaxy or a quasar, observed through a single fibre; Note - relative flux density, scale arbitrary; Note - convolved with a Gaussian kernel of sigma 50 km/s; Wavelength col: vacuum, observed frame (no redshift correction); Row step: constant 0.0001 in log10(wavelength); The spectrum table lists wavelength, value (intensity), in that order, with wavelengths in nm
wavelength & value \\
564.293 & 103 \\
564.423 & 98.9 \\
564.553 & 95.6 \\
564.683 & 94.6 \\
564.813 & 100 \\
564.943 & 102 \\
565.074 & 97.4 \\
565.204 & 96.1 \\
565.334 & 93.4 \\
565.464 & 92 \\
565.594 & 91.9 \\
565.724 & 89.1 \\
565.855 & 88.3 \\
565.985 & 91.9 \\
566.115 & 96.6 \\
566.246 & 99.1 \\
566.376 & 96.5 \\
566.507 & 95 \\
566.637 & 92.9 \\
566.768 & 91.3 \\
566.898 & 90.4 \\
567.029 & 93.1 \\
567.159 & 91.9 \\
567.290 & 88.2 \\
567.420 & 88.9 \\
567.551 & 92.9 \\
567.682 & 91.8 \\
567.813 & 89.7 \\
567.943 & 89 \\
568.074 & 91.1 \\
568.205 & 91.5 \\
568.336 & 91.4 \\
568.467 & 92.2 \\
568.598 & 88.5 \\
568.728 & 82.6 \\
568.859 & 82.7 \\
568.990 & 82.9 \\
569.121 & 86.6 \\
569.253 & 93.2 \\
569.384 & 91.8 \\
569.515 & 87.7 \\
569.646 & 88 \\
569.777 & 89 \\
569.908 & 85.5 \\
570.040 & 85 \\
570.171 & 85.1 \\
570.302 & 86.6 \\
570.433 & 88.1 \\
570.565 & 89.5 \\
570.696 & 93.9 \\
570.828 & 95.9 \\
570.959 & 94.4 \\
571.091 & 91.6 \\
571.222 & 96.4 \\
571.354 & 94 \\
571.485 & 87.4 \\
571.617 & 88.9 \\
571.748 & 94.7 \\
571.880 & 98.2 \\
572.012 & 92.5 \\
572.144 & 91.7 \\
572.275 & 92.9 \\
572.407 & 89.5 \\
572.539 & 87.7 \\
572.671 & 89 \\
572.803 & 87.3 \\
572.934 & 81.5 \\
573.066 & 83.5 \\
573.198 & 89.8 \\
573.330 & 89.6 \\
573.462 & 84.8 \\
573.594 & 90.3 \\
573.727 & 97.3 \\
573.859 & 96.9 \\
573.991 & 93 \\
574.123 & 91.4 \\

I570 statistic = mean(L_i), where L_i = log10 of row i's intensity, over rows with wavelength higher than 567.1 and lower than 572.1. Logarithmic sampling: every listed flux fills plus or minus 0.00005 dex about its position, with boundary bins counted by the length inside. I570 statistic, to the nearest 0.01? 1.95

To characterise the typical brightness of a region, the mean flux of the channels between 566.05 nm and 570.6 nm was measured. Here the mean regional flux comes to 89.9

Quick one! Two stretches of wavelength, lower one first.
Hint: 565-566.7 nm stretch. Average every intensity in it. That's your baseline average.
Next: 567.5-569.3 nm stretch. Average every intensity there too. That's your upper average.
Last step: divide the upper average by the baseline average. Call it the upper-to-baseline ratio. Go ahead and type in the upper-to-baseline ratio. 0.95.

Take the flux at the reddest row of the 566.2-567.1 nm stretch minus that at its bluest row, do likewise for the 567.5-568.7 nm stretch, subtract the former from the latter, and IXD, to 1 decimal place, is 1.6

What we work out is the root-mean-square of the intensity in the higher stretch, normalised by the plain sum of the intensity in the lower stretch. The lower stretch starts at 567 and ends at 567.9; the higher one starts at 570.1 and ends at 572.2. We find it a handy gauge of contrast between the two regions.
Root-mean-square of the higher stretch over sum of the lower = 0.144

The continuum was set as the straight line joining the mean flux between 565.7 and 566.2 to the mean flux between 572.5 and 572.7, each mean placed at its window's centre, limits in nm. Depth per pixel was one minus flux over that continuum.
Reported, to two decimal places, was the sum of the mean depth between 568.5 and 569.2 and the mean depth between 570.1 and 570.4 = 0.10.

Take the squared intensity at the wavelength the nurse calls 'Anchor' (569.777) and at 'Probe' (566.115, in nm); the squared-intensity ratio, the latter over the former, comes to 1.18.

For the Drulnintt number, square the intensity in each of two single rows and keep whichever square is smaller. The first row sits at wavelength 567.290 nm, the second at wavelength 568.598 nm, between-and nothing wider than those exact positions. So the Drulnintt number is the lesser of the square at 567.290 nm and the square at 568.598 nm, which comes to 7779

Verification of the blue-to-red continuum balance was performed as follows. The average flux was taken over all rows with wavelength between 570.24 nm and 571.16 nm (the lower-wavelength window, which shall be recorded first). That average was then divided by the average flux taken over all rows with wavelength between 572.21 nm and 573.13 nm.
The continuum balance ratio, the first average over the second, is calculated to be 1.05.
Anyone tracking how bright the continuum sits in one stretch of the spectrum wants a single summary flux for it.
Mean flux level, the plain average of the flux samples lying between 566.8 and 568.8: 90.2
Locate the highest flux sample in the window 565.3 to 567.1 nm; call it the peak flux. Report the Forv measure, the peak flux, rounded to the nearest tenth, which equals 99.1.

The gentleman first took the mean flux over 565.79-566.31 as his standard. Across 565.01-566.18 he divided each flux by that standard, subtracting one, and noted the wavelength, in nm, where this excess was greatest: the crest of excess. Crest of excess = 565.074 nm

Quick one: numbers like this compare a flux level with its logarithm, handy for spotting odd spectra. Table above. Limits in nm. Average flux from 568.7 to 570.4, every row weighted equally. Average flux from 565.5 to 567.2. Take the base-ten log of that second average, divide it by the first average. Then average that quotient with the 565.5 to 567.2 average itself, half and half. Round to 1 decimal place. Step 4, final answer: 46.5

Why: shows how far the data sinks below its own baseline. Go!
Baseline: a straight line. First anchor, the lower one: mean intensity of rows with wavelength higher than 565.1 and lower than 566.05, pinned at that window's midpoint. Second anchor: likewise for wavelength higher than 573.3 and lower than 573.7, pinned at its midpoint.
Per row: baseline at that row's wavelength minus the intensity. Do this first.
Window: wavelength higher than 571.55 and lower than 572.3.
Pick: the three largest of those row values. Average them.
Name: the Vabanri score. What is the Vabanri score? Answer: -2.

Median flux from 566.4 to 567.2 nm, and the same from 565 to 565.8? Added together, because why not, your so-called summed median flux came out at 185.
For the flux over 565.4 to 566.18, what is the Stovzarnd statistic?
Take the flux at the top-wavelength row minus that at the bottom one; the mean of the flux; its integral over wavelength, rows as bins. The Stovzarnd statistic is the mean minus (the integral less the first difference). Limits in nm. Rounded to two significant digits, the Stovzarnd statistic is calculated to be 25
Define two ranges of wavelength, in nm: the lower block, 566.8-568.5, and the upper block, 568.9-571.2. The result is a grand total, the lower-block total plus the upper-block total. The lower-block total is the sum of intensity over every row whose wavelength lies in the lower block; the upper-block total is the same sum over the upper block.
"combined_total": 2697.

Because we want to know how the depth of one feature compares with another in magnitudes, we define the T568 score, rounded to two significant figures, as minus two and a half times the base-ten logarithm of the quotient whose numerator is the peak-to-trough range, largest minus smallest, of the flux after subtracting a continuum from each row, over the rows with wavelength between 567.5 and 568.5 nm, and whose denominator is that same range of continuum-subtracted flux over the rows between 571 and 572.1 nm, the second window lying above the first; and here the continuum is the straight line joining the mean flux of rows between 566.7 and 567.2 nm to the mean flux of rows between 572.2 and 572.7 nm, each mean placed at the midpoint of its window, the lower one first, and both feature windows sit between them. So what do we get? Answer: 1.2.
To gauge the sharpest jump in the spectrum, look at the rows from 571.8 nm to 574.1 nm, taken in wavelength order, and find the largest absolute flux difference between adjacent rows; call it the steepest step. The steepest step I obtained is 7.0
